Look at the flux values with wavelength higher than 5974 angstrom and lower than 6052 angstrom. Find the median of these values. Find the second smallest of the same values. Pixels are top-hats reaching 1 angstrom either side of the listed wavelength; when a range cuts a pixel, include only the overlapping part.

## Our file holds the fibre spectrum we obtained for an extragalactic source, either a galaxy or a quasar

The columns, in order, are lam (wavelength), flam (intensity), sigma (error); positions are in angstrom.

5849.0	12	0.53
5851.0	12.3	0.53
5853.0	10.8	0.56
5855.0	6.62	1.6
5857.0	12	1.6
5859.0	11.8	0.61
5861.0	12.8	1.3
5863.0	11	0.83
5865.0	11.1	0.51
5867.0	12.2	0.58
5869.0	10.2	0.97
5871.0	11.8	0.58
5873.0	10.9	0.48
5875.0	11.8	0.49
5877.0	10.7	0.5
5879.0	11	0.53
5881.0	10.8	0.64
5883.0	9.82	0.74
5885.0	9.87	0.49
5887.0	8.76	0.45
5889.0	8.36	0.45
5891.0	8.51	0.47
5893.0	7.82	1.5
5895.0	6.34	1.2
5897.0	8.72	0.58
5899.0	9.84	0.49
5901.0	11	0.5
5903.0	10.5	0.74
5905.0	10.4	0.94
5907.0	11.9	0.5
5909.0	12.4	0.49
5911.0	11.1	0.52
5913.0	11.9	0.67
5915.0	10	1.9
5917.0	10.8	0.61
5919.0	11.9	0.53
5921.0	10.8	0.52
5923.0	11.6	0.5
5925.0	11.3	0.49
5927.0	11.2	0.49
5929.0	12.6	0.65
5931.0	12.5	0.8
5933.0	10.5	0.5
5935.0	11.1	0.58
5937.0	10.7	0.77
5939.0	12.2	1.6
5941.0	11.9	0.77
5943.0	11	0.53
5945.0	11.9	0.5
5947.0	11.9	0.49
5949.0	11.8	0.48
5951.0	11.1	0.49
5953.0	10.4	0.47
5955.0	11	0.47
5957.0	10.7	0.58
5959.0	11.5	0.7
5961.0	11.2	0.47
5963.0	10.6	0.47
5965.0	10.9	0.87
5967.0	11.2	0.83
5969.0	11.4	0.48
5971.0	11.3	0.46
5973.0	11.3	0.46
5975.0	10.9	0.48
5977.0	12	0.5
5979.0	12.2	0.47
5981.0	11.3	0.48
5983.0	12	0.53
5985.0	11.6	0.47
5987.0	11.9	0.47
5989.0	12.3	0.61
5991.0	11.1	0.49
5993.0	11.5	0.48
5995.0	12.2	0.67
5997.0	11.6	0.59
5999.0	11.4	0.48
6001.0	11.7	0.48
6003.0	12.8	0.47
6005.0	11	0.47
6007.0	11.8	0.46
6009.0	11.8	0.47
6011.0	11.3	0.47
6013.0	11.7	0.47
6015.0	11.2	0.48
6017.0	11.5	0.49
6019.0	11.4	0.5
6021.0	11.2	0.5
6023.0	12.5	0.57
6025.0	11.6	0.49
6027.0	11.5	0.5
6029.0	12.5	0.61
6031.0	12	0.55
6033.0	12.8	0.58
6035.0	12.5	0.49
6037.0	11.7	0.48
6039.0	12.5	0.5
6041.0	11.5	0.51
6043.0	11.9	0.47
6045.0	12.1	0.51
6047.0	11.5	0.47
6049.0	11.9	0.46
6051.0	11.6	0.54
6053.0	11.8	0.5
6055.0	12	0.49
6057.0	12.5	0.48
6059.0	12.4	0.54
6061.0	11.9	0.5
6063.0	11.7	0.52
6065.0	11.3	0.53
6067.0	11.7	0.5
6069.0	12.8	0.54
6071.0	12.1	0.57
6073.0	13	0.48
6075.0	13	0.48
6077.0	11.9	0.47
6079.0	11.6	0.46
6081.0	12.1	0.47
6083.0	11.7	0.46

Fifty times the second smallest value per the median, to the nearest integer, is 47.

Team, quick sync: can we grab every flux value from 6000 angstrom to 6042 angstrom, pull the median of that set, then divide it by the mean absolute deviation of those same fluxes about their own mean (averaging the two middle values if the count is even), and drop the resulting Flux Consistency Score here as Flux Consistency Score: 25.8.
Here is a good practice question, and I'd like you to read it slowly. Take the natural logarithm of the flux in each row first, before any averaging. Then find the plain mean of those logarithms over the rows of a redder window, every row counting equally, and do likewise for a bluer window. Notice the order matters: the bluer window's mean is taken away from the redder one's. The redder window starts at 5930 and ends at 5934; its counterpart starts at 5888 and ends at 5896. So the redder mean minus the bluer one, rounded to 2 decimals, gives 0.40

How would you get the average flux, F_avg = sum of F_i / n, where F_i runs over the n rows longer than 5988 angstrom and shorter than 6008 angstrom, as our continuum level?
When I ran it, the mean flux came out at 11.7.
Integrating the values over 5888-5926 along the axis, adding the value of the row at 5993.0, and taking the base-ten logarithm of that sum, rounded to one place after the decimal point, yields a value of 2.6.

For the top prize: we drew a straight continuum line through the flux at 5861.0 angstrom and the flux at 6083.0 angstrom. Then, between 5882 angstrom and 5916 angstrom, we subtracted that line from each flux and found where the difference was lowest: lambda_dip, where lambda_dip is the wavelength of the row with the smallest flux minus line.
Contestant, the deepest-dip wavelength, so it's 5895.0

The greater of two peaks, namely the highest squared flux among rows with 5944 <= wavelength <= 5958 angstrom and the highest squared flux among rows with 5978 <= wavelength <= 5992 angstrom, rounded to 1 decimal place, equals 151.3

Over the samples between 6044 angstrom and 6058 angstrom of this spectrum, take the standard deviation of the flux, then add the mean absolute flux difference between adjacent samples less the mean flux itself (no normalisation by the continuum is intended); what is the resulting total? -11.2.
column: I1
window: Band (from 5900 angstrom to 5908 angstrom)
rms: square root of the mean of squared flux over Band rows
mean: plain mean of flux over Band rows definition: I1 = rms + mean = 21.9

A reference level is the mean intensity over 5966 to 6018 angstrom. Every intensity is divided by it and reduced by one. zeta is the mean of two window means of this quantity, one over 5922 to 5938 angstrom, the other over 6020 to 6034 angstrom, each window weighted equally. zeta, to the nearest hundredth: 0.01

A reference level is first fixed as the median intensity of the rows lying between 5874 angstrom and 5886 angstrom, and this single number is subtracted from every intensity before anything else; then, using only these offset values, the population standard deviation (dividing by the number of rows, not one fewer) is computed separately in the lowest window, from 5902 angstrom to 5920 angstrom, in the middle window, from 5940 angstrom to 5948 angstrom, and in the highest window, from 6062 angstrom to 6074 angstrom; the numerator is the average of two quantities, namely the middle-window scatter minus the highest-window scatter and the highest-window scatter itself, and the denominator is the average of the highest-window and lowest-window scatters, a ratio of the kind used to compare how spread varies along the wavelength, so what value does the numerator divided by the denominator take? 0.28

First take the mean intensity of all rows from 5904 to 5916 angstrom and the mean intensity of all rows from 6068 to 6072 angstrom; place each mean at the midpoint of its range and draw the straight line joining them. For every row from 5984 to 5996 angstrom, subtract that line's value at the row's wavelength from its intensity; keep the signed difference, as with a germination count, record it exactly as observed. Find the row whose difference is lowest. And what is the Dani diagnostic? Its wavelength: 5991.0 angstrom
